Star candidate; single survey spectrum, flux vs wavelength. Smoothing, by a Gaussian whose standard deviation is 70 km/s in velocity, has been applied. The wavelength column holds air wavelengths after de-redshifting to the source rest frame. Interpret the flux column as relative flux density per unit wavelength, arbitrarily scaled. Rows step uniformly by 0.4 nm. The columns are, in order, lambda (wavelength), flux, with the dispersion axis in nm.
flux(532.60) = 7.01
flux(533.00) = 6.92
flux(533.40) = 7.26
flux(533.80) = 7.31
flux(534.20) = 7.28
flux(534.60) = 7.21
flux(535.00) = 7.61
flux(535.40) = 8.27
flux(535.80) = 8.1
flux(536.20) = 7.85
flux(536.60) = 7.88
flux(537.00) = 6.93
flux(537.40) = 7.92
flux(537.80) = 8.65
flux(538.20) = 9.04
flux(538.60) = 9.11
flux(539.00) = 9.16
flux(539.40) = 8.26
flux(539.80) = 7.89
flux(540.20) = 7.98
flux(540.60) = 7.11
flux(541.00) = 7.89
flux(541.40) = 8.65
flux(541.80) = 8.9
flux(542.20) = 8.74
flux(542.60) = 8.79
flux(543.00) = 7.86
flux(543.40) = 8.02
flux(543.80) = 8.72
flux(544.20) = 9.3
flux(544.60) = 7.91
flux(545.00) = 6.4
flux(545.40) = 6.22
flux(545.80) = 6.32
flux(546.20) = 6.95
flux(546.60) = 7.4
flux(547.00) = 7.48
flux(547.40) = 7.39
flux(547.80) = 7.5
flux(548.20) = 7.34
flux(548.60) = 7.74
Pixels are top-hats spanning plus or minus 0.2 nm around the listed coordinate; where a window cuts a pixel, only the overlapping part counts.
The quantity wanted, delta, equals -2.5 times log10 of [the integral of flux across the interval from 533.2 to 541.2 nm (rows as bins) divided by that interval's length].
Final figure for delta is -2.25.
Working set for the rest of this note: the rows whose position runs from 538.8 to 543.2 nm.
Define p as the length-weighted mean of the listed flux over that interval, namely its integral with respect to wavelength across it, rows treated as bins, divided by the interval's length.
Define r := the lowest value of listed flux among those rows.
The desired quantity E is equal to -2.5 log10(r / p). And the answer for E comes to 0.167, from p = 8.3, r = 7.11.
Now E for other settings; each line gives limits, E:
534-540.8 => 0.158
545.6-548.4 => 0.141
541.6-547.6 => 0.240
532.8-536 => 0.087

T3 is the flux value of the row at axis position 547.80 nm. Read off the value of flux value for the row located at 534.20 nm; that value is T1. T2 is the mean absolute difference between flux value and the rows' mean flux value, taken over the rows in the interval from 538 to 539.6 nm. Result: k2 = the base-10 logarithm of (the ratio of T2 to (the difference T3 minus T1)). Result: 0.2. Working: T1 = 7.28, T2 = 0.32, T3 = 7.5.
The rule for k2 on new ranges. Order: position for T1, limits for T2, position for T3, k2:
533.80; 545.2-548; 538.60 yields -0.6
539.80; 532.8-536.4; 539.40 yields 0.0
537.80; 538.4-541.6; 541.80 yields 0.3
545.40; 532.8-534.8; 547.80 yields -1.1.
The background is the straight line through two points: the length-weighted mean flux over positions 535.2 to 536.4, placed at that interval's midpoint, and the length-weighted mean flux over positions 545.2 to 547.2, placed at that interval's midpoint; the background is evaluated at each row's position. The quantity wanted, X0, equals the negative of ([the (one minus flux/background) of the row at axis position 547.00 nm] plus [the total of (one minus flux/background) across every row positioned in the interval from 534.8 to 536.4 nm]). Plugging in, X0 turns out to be 0.03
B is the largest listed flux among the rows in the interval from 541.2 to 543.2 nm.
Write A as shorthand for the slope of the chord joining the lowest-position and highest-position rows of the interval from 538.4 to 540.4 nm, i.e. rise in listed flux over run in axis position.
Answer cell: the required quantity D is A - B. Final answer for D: -9.6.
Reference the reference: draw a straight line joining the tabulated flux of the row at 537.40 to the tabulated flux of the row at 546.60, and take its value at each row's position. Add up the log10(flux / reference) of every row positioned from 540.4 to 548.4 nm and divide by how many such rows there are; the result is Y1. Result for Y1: 0.01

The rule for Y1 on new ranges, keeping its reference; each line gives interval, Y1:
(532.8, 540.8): -0.01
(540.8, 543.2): 0.04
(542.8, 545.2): 0.02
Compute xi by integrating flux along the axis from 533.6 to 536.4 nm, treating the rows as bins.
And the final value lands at 21.5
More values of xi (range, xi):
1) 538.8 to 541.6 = 22.8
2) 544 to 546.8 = 20.2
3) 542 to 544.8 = 23.7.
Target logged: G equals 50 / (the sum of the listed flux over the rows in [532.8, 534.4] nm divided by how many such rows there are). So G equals 7.0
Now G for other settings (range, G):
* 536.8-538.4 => 6.1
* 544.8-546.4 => 7.7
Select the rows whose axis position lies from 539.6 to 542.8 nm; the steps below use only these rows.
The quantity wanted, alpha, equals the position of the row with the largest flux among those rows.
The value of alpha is 541.80 nm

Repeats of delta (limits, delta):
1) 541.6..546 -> -2.25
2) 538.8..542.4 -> -2.30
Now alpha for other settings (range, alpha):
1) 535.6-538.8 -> 538.60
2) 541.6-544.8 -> 544.20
